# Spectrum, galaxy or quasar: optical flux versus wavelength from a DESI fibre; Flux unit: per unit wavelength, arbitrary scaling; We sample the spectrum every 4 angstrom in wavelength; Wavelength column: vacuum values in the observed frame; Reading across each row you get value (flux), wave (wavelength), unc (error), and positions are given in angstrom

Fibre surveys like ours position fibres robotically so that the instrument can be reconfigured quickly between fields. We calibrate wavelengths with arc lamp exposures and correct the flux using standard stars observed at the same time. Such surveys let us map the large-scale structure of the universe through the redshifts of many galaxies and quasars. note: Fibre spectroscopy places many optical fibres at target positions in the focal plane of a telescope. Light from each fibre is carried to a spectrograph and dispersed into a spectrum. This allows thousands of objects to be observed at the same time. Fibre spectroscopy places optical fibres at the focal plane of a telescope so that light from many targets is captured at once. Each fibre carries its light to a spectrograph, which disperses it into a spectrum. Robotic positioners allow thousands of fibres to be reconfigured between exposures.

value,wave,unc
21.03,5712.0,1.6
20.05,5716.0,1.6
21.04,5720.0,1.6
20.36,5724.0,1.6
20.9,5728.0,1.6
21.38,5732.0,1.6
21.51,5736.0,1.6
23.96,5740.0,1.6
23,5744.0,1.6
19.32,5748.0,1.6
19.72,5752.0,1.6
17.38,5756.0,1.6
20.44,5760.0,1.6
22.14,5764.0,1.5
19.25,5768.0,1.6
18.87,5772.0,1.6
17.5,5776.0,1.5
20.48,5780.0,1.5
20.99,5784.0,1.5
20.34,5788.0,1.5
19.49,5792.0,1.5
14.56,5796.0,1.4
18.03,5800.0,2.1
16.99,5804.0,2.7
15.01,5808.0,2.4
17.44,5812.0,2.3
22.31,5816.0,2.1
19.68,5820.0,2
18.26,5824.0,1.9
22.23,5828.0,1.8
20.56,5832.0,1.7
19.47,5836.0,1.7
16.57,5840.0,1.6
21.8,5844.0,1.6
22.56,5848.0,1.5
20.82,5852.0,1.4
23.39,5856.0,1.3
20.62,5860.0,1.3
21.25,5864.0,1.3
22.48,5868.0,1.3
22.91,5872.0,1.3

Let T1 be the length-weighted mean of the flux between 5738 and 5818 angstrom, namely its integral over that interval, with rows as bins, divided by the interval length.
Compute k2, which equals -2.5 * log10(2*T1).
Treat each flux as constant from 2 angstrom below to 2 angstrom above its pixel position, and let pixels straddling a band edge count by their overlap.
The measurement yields -3.97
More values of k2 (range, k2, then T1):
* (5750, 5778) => -3.97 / 19.3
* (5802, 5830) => -3.94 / 18.8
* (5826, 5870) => -4.06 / 21.1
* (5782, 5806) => -3.91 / 18.4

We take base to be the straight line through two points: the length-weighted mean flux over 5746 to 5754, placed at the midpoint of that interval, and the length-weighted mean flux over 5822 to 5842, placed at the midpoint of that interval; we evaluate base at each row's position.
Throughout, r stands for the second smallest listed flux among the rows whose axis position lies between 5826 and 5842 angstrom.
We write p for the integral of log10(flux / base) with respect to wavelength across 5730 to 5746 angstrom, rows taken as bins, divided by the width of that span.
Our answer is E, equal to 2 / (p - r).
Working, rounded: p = 0.060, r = 19.47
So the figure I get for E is -0.103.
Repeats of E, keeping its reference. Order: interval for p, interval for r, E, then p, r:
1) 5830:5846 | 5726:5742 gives -0.094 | 0.002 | 21.38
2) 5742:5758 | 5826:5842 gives -0.103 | 0.005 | 19.47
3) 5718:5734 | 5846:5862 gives -0.096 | 0.029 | 20.82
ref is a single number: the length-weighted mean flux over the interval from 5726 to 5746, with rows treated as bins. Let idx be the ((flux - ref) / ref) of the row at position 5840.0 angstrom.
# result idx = -0.25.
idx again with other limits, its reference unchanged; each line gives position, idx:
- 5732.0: -0.03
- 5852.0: -0.06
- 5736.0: -0.03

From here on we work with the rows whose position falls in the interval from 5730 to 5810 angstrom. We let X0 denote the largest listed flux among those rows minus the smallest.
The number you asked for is 9.4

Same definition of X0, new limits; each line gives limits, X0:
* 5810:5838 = 4.9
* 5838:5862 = 6.8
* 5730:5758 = 6.6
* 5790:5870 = 8.8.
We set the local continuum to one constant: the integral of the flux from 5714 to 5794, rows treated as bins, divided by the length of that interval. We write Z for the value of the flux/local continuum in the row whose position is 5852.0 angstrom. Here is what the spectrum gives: 1.02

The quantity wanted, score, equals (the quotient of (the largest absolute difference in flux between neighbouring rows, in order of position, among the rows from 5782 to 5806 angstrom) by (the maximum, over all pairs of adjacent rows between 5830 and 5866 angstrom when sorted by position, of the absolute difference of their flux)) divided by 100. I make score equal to 0.009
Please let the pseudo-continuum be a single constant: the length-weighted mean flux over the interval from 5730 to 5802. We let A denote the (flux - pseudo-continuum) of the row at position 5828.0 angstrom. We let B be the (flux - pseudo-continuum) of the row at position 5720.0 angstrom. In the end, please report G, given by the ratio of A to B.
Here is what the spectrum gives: 2.1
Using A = 2.3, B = 1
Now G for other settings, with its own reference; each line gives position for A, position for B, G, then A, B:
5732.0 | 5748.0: -2.5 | 1.5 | -1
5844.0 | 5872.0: 0.6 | 1.9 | 3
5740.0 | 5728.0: 4.1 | 4.1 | 1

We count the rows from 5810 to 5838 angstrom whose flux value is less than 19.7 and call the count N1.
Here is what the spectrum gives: 4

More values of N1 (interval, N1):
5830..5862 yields 2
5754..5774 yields 3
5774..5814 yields 7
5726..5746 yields 0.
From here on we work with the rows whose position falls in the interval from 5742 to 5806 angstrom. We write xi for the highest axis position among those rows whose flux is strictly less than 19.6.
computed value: 5804.0 angstrom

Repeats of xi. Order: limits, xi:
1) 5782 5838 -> 5836.0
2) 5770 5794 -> 5792.0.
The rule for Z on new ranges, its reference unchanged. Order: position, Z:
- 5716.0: 0.98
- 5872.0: 1.12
